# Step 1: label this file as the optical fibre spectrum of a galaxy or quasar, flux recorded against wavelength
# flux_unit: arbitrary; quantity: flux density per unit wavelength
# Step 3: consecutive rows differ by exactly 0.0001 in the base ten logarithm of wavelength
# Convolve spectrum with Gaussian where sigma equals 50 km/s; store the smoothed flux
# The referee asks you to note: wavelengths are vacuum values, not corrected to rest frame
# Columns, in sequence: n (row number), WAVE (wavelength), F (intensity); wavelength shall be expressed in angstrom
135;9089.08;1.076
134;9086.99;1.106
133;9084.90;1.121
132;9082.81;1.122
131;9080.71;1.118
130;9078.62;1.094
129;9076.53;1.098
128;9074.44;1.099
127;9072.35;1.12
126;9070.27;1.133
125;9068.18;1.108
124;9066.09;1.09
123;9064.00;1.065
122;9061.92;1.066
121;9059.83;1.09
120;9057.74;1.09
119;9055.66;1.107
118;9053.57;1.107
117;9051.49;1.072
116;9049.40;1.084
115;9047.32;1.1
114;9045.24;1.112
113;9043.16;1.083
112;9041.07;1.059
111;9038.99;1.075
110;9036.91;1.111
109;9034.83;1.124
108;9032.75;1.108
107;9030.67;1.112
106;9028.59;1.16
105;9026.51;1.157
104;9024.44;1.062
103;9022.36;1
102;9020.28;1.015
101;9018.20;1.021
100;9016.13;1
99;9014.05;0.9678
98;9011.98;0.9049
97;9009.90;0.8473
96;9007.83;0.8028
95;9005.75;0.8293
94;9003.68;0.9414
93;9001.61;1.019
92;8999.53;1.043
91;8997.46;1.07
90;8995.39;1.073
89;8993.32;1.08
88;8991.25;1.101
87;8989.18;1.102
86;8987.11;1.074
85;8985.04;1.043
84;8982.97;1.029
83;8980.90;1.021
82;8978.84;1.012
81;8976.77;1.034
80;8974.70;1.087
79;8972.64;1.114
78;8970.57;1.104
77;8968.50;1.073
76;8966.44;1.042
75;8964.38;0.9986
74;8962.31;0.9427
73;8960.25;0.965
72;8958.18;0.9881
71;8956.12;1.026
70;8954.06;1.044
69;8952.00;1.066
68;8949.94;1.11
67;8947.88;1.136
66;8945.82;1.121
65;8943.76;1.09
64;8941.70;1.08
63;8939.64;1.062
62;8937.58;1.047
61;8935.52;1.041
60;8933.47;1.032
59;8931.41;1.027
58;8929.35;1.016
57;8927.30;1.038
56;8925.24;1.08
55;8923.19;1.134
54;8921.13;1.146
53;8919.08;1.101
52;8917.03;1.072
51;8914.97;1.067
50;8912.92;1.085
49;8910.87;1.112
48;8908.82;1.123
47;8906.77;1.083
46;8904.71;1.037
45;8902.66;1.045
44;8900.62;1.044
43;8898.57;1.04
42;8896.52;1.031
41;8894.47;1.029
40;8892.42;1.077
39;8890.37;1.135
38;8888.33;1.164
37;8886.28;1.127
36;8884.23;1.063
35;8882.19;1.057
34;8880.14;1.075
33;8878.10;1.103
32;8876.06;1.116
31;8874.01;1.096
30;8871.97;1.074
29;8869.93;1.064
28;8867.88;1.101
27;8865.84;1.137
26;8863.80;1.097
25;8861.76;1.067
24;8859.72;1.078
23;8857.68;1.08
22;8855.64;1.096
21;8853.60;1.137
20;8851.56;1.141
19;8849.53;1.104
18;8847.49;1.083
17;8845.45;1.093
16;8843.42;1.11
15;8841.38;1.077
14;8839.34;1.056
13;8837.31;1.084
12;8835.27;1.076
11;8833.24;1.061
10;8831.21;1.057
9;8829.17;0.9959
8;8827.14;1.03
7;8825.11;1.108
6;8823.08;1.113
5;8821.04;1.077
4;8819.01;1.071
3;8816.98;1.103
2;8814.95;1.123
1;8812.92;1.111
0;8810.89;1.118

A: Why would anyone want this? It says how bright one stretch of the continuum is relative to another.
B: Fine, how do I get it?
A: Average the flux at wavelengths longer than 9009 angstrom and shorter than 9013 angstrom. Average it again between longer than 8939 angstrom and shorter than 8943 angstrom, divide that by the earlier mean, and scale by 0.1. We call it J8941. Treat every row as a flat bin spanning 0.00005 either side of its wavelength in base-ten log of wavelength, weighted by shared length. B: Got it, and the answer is 0.122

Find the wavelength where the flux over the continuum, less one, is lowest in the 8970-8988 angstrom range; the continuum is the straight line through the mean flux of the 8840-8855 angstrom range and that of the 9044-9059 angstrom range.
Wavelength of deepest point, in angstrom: 8978.84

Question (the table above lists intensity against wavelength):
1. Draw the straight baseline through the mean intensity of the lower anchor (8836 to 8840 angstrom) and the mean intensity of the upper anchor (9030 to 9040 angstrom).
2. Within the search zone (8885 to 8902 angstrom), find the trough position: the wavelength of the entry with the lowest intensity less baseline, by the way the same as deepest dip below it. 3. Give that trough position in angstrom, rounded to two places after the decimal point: 8894.47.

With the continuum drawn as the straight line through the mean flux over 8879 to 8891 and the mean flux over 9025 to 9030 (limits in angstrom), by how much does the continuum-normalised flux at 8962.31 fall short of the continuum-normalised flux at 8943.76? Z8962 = 0.14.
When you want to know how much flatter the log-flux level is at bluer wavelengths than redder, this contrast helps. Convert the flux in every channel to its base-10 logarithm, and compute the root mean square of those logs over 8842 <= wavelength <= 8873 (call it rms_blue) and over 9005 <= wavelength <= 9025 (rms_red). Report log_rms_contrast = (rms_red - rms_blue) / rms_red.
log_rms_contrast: 0.15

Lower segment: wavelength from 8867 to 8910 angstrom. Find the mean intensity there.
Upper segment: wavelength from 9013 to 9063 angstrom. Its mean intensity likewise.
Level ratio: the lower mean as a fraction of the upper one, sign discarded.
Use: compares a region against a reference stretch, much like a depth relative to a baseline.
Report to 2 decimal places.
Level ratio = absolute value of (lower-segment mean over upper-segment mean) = 1.00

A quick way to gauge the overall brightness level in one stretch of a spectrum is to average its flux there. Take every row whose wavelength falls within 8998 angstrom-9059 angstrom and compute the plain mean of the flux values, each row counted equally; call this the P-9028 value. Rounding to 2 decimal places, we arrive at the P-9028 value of 1.04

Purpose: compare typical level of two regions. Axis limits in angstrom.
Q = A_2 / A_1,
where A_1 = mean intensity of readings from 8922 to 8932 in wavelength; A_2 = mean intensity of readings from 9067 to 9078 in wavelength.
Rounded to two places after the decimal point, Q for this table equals 1.05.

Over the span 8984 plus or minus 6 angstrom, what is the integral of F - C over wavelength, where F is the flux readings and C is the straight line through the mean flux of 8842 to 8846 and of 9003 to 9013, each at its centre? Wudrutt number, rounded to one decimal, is 1.8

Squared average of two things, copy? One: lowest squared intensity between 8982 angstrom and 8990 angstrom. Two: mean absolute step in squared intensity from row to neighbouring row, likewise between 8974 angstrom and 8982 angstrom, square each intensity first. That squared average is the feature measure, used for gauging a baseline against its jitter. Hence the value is 0.312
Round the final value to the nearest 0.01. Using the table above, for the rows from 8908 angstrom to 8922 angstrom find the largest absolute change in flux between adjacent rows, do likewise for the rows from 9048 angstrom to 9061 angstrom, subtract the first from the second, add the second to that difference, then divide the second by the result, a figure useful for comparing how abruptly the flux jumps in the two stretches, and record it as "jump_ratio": 1.40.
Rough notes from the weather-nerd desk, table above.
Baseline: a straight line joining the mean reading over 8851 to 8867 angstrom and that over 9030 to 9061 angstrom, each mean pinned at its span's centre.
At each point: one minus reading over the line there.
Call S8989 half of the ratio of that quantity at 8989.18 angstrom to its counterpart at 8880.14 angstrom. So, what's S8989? -0.1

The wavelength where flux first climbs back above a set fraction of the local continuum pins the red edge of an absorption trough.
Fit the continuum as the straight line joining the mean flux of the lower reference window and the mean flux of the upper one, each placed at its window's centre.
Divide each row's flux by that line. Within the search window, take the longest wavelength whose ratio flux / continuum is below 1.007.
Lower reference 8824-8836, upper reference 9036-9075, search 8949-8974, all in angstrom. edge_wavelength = 8968.50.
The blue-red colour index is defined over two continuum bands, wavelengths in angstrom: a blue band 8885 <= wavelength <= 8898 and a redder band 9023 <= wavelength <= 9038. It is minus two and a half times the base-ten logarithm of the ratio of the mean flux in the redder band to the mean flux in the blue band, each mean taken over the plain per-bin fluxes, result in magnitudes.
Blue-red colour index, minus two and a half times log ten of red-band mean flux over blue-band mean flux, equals -0.025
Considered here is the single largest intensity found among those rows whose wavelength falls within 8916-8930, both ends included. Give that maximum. 1.146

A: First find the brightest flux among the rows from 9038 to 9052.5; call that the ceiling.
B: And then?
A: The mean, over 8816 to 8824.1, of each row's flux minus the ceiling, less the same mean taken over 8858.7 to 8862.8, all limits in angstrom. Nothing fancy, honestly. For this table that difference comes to 0.018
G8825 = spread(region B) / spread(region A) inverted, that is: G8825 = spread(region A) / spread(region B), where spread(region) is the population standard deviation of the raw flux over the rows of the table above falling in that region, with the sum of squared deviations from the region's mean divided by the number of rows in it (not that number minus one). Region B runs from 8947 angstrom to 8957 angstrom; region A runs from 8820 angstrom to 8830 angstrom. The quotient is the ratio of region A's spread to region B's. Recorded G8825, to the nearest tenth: 1.1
